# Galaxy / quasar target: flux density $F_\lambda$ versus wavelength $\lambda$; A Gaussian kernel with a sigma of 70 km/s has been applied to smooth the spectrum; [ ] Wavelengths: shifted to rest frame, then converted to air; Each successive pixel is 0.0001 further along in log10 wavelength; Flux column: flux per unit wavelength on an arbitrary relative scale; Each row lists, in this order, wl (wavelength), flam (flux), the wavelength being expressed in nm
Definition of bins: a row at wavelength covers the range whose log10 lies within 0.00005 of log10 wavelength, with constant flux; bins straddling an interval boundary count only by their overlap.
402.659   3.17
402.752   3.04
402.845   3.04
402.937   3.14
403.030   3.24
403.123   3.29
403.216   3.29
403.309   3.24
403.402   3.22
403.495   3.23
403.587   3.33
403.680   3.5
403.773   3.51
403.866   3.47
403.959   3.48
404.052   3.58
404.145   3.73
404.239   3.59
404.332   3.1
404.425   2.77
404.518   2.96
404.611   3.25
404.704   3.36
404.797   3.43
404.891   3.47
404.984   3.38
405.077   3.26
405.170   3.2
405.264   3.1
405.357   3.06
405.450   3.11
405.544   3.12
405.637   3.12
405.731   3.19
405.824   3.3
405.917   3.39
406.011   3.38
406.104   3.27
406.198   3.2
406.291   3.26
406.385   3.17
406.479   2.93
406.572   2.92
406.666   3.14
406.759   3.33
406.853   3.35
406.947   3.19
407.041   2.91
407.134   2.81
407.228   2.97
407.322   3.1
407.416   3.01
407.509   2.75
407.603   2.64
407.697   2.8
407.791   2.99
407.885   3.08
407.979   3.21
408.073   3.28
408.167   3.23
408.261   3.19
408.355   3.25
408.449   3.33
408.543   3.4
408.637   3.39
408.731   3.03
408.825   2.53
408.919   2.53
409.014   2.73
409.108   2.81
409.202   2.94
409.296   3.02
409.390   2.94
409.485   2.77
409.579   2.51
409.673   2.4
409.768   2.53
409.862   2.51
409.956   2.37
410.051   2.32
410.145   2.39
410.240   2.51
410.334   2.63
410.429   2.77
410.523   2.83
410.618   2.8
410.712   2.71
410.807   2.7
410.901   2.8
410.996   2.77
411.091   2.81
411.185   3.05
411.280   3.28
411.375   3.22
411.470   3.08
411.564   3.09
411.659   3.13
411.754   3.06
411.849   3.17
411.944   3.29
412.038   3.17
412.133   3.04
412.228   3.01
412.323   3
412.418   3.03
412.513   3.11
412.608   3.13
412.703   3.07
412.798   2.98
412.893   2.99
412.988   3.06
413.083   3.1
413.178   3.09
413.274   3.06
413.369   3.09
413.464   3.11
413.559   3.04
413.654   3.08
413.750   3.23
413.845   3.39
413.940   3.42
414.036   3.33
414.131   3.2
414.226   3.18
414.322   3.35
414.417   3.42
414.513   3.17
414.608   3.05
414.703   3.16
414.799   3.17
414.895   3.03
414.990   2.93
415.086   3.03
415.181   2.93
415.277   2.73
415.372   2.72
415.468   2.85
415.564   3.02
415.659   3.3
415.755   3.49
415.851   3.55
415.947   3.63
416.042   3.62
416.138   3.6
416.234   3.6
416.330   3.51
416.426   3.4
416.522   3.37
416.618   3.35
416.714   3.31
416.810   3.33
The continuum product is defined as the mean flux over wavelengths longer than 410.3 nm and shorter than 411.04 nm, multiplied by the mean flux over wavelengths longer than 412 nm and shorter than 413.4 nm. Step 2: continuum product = 8.4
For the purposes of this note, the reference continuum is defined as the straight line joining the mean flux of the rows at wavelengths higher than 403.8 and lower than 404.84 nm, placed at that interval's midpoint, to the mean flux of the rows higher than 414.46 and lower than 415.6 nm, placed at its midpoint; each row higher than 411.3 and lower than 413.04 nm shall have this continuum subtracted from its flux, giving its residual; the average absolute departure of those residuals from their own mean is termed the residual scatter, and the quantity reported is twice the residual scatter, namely 0.12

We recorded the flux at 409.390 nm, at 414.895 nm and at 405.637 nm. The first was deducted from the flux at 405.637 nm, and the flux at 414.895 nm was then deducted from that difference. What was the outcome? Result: -2.85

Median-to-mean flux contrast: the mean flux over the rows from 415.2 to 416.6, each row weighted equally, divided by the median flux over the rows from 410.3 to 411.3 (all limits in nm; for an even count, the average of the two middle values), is 1.18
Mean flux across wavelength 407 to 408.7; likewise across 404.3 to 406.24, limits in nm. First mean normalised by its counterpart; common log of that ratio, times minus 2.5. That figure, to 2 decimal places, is 0.05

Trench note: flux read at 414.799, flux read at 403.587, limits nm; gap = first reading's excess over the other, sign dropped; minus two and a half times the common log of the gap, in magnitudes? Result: 2.0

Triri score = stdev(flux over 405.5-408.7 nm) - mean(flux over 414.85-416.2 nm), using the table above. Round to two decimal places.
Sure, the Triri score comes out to -2.98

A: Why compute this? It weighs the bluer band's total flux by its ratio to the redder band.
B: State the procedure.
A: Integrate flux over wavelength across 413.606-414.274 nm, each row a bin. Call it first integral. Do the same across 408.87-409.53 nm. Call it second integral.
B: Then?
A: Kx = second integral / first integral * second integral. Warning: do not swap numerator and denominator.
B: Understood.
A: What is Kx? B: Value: 1.59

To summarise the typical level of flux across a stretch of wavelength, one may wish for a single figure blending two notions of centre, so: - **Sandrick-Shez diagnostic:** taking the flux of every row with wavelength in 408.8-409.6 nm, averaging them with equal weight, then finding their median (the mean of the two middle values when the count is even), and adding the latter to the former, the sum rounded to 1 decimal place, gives 5.5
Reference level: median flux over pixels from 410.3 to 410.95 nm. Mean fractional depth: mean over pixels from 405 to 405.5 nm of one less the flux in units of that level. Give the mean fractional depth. -0.14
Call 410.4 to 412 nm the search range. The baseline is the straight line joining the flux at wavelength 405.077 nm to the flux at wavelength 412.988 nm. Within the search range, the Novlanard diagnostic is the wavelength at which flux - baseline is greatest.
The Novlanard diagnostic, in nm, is 411.944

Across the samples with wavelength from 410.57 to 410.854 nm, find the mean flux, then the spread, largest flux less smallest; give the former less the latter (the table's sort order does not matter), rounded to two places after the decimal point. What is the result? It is 2.64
